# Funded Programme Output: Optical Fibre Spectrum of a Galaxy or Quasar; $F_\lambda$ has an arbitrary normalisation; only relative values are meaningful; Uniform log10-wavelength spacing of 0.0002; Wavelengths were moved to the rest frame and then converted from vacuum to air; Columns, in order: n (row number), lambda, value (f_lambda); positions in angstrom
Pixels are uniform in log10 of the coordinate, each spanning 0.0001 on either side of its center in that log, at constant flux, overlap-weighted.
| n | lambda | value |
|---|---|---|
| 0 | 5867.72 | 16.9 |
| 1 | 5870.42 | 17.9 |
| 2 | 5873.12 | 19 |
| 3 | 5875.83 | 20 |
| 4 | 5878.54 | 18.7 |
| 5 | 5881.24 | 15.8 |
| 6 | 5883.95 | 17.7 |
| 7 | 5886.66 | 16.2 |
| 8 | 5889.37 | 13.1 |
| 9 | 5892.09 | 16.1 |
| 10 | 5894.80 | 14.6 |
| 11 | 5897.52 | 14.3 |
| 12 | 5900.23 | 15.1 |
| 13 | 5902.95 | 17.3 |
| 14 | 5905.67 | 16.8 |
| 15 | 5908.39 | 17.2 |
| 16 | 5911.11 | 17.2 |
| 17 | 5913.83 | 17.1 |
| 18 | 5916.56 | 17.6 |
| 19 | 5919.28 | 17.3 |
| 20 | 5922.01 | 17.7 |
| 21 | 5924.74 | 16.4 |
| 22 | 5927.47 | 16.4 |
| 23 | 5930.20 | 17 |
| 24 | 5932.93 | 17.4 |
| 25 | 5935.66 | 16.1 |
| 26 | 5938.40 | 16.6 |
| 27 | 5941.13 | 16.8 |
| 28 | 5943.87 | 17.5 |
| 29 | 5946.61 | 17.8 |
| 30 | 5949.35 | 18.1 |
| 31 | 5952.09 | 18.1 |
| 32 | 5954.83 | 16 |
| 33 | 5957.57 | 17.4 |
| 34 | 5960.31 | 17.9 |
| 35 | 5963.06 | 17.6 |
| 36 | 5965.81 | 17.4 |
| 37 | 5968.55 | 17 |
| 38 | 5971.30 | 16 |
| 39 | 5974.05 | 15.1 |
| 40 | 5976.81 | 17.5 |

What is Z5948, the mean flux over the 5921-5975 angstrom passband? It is 17.0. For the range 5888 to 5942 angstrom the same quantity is 16.4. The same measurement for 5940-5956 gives 17.4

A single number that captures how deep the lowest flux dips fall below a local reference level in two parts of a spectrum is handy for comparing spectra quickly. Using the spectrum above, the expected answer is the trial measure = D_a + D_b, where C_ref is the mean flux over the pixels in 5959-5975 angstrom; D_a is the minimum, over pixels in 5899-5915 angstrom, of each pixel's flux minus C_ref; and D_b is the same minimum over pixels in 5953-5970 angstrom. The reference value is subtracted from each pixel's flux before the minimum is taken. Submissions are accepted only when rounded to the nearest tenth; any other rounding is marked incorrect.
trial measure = -2.6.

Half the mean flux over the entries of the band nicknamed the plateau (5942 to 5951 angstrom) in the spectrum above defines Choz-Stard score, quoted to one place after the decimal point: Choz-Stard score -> 8.9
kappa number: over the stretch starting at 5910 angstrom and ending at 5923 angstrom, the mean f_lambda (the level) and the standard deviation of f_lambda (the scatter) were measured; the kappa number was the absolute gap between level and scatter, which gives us 17.1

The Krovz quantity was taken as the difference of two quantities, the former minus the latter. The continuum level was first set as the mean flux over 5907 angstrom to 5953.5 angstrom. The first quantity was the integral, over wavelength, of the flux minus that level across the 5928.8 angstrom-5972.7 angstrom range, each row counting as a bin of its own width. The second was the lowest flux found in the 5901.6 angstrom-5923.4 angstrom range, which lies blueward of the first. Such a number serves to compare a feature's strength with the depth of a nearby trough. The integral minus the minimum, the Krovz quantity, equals -17.9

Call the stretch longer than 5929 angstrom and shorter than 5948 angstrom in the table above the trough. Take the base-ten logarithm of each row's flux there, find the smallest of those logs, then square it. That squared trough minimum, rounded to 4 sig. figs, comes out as 1.456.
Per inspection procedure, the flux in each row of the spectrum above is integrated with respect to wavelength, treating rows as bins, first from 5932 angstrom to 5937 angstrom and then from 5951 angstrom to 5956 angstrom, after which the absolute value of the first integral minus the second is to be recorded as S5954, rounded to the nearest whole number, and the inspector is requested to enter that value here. 2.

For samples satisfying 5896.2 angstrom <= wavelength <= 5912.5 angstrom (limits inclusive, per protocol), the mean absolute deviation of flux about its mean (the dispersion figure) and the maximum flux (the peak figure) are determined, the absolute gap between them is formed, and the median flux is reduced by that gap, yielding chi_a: 0.8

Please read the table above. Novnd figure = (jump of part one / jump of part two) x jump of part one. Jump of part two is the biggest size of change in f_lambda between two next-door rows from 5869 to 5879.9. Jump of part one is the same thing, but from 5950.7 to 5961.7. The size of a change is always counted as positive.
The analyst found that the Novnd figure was 3.4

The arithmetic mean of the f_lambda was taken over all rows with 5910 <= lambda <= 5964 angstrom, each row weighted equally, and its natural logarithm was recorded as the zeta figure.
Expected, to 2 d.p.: 2.84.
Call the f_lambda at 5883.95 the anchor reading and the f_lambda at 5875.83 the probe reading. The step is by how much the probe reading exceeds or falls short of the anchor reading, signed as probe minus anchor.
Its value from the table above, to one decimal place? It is 2.3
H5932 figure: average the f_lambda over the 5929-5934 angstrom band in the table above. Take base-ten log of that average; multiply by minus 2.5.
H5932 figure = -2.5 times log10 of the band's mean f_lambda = -3.089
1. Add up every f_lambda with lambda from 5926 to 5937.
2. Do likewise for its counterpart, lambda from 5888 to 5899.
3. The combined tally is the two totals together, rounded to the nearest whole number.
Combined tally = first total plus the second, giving 125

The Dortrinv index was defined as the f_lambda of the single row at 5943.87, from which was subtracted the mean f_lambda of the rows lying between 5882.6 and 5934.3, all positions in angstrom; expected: 1.1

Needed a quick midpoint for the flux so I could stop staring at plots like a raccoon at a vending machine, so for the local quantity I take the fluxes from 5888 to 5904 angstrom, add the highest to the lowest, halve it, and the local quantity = 15.2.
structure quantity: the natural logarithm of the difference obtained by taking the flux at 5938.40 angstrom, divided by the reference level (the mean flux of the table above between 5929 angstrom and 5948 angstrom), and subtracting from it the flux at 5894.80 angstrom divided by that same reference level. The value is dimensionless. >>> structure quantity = -2.1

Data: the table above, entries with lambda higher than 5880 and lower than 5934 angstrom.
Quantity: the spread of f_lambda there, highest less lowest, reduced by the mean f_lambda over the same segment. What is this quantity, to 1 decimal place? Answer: -11.8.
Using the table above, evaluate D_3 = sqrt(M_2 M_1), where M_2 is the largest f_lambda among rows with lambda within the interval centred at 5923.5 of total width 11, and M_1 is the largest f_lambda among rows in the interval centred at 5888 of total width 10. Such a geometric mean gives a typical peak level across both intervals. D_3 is 17.7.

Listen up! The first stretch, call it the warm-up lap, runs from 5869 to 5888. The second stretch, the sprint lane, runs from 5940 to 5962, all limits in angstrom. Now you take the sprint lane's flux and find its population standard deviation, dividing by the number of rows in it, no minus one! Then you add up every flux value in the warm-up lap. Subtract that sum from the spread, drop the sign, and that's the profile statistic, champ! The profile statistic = 125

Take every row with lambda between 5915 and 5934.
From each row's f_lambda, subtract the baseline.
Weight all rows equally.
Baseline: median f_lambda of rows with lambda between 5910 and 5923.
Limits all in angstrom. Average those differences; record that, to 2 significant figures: -0.19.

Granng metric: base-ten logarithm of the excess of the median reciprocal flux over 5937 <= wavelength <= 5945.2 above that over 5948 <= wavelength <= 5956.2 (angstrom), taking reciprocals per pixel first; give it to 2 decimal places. -2.37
